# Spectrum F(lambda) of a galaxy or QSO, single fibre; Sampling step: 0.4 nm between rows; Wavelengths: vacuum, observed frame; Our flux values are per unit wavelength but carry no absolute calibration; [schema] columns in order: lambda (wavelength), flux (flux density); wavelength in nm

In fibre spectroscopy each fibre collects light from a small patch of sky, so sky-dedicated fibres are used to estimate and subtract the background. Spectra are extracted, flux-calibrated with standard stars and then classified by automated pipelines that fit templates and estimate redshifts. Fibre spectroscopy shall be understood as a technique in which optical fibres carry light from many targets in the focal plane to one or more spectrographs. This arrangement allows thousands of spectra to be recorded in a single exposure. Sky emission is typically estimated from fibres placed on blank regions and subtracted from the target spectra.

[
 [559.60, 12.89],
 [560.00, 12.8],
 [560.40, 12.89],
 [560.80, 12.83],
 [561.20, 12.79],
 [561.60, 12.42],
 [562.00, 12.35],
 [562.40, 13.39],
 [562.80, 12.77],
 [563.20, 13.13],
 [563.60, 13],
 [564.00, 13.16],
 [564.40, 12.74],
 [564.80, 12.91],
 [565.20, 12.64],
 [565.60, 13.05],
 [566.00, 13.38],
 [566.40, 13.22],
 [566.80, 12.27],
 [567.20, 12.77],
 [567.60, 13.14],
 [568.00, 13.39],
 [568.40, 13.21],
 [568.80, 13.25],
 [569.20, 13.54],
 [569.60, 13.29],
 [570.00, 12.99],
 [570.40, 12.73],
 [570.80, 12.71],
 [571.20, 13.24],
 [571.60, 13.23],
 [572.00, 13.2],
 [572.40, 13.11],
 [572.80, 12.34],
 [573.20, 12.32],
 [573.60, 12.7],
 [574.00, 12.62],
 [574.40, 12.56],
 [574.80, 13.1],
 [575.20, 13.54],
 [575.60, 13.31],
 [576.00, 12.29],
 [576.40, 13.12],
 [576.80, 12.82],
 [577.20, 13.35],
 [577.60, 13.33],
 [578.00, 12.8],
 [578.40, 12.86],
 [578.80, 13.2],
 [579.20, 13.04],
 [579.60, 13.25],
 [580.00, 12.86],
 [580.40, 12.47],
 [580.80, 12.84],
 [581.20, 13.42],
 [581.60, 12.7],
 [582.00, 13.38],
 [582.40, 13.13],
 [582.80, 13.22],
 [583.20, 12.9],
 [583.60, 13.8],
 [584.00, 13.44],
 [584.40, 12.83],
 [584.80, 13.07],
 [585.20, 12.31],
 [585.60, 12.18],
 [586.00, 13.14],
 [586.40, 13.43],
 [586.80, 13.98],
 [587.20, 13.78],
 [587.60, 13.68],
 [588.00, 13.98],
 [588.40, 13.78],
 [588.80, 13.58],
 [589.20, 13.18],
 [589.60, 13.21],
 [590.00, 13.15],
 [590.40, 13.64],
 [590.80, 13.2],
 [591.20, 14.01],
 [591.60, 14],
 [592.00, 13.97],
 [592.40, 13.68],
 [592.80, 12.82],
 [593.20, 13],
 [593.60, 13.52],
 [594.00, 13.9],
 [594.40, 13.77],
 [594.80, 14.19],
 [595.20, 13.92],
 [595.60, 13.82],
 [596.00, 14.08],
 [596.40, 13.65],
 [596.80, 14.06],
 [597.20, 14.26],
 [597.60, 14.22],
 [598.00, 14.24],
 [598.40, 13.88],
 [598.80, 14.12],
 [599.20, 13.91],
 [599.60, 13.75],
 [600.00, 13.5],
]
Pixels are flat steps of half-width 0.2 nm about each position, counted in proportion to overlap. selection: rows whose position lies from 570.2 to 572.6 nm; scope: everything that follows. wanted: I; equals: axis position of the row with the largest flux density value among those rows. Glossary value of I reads 571.20 nm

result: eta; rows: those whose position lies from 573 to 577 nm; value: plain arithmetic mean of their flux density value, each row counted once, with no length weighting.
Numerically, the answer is 12.8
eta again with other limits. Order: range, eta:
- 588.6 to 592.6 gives 13.6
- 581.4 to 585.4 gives 13.1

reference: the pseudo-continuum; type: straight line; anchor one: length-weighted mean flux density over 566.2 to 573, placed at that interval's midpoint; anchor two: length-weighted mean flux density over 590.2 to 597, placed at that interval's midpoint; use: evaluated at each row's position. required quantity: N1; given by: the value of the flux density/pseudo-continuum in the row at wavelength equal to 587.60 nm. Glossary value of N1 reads 1.01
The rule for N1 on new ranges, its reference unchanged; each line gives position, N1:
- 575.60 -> 1.01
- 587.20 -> 1.02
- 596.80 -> 1.02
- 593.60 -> 0.99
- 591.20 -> 1.03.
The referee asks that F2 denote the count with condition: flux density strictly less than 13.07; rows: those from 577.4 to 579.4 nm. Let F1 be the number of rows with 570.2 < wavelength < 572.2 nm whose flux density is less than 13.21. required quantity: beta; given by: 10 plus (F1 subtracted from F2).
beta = 10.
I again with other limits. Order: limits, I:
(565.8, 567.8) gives 566.00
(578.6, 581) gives 579.60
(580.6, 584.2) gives 583.60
